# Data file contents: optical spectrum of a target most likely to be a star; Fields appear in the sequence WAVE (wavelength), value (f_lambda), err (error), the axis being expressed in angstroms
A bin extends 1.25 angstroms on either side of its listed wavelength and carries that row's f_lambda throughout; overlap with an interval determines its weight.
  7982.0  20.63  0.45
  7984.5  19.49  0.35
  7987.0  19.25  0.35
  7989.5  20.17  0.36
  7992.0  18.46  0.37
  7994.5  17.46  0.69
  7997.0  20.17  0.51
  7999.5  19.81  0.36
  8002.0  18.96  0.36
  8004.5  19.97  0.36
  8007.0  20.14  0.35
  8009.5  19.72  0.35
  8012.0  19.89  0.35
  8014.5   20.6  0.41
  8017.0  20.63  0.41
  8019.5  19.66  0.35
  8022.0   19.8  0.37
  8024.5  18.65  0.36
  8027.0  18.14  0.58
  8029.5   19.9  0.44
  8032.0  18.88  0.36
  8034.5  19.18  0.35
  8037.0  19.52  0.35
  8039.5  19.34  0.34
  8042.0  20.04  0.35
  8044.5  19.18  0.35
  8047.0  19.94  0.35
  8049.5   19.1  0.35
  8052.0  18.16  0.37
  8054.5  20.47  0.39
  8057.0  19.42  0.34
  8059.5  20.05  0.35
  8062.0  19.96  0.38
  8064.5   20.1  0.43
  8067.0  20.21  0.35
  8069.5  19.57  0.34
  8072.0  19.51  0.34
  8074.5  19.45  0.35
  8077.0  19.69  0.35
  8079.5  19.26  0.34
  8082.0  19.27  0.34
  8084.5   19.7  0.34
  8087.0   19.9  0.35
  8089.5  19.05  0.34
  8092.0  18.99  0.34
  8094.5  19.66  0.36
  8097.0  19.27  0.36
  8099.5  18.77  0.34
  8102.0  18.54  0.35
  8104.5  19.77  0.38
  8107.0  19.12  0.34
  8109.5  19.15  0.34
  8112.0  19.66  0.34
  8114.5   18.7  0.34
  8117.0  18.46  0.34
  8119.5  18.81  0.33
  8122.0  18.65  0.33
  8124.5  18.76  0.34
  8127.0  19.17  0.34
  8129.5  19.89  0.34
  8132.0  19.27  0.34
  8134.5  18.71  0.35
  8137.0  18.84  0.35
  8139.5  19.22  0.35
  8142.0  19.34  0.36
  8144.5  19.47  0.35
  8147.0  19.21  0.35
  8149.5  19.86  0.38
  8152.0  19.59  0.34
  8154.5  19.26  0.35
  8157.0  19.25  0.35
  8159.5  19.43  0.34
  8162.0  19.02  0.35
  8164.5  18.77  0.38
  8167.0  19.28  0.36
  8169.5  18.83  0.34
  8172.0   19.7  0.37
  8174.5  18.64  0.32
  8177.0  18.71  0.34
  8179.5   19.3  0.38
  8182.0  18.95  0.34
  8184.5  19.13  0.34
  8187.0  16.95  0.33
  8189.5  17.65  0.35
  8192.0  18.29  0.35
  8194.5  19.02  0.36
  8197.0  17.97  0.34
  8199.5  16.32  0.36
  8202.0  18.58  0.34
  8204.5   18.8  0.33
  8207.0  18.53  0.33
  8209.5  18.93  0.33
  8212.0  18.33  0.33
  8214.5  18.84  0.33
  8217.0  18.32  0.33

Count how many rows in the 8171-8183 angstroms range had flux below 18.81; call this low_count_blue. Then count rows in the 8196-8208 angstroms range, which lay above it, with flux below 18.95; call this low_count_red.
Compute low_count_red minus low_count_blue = 3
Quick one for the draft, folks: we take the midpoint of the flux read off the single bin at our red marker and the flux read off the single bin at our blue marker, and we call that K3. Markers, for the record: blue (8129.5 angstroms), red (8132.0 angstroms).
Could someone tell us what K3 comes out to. 19.6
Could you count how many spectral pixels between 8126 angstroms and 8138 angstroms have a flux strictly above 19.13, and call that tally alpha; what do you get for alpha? 3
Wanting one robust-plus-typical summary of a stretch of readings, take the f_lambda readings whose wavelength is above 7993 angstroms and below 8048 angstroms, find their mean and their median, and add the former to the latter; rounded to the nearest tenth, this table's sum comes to 39.3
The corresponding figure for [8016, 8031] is 39.2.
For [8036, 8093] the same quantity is 39.1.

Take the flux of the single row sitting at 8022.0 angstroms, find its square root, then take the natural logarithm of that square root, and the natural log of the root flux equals 1.49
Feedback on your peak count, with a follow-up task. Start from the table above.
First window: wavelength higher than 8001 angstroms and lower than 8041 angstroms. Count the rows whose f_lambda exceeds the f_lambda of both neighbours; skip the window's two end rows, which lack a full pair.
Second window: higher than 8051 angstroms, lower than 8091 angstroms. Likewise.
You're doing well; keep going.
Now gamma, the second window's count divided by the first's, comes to 1.0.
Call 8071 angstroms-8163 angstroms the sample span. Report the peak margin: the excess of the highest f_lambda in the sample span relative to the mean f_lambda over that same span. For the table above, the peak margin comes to 0.67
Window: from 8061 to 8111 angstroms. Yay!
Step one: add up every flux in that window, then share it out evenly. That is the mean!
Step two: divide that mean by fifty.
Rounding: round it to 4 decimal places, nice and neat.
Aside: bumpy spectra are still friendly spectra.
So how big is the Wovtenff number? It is 0.3889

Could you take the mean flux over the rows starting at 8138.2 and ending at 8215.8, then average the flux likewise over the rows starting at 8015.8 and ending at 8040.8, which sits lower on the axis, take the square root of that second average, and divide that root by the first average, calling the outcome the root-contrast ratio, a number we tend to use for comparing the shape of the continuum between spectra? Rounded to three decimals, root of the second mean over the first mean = 0.234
